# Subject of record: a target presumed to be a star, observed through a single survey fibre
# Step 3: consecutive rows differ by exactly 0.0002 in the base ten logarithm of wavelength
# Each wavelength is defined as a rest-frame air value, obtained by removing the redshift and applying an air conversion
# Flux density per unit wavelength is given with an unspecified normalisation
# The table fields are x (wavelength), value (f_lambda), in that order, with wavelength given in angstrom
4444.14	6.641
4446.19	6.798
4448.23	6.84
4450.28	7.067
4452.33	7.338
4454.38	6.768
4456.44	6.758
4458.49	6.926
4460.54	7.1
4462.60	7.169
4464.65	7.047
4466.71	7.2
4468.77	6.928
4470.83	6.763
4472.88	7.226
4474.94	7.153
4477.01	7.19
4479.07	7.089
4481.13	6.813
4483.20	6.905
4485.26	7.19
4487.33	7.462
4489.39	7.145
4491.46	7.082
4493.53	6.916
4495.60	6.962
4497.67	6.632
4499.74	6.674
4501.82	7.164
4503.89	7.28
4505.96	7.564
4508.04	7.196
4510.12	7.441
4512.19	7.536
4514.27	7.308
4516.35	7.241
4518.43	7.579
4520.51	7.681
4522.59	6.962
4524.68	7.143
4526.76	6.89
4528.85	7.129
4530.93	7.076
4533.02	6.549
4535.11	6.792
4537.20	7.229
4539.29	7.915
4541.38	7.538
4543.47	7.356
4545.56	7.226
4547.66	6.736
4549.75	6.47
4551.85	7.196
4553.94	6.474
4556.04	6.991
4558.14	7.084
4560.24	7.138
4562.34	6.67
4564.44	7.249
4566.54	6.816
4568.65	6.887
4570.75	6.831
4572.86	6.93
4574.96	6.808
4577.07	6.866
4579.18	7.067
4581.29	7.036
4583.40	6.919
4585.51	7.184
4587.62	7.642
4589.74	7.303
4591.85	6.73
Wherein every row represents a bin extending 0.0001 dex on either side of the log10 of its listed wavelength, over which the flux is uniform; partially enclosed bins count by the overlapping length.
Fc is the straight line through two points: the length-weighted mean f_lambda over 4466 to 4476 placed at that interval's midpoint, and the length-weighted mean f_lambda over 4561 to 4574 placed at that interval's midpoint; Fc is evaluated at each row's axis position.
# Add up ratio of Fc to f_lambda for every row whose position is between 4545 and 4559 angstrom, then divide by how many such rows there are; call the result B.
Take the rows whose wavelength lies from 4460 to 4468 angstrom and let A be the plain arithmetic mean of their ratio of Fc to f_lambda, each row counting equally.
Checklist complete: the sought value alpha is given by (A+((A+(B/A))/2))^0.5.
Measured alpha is 1.41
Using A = 0.99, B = 1.01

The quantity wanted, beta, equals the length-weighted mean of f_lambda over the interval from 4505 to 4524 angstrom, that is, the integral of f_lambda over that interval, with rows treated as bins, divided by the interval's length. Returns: 7.38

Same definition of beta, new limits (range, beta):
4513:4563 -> 7.10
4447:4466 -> 7.00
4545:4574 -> 6.90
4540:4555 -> 7.02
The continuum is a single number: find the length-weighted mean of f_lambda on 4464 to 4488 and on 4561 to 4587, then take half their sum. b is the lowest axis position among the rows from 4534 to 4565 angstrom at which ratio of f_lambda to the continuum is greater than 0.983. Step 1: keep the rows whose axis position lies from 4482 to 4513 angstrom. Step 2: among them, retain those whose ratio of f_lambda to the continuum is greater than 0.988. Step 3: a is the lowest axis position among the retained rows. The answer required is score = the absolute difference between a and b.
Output 51.9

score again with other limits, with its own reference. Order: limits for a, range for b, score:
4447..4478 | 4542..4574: 93.2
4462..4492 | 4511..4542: 49.6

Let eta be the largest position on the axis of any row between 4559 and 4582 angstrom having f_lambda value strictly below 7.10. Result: 4581.29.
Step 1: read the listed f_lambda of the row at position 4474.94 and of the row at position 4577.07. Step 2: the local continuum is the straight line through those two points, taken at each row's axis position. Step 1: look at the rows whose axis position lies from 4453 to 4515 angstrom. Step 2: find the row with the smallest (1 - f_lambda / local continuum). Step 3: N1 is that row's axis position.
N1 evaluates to 4505.96 angstrom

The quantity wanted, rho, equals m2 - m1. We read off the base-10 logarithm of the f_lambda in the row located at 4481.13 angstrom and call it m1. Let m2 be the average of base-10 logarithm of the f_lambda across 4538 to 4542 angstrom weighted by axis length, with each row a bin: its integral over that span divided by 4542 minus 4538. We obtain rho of 0.05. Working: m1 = 0.83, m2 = 0.89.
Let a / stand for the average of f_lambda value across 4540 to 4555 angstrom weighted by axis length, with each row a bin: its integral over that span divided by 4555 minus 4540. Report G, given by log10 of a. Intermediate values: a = 7.02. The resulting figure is 0.846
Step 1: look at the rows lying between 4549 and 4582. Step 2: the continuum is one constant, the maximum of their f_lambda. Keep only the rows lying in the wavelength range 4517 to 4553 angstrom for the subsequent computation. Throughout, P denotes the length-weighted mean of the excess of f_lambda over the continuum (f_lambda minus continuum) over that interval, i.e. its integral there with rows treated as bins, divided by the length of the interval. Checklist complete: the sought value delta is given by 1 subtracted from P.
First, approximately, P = -0.11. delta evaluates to -1.11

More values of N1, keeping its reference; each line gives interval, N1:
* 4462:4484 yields 4472.88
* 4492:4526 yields 4520.51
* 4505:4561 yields 4539.29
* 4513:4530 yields 4520.51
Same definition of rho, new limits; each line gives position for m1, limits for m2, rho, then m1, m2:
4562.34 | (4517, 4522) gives 0.05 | 0.82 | 0.88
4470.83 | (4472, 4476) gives 0.02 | 0.83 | 0.85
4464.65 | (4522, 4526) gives 0.00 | 0.85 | 0.85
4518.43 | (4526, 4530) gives -0.03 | 0.88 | 0.85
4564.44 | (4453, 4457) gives -0.03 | 0.86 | 0.83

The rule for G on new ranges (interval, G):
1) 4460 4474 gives 0.849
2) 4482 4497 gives 0.850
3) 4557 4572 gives 0.842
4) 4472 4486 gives 0.850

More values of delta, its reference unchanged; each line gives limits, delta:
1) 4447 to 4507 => -1.20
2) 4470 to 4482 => -1.20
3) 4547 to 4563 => -1.40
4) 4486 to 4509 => -1.15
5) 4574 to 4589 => -1.17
